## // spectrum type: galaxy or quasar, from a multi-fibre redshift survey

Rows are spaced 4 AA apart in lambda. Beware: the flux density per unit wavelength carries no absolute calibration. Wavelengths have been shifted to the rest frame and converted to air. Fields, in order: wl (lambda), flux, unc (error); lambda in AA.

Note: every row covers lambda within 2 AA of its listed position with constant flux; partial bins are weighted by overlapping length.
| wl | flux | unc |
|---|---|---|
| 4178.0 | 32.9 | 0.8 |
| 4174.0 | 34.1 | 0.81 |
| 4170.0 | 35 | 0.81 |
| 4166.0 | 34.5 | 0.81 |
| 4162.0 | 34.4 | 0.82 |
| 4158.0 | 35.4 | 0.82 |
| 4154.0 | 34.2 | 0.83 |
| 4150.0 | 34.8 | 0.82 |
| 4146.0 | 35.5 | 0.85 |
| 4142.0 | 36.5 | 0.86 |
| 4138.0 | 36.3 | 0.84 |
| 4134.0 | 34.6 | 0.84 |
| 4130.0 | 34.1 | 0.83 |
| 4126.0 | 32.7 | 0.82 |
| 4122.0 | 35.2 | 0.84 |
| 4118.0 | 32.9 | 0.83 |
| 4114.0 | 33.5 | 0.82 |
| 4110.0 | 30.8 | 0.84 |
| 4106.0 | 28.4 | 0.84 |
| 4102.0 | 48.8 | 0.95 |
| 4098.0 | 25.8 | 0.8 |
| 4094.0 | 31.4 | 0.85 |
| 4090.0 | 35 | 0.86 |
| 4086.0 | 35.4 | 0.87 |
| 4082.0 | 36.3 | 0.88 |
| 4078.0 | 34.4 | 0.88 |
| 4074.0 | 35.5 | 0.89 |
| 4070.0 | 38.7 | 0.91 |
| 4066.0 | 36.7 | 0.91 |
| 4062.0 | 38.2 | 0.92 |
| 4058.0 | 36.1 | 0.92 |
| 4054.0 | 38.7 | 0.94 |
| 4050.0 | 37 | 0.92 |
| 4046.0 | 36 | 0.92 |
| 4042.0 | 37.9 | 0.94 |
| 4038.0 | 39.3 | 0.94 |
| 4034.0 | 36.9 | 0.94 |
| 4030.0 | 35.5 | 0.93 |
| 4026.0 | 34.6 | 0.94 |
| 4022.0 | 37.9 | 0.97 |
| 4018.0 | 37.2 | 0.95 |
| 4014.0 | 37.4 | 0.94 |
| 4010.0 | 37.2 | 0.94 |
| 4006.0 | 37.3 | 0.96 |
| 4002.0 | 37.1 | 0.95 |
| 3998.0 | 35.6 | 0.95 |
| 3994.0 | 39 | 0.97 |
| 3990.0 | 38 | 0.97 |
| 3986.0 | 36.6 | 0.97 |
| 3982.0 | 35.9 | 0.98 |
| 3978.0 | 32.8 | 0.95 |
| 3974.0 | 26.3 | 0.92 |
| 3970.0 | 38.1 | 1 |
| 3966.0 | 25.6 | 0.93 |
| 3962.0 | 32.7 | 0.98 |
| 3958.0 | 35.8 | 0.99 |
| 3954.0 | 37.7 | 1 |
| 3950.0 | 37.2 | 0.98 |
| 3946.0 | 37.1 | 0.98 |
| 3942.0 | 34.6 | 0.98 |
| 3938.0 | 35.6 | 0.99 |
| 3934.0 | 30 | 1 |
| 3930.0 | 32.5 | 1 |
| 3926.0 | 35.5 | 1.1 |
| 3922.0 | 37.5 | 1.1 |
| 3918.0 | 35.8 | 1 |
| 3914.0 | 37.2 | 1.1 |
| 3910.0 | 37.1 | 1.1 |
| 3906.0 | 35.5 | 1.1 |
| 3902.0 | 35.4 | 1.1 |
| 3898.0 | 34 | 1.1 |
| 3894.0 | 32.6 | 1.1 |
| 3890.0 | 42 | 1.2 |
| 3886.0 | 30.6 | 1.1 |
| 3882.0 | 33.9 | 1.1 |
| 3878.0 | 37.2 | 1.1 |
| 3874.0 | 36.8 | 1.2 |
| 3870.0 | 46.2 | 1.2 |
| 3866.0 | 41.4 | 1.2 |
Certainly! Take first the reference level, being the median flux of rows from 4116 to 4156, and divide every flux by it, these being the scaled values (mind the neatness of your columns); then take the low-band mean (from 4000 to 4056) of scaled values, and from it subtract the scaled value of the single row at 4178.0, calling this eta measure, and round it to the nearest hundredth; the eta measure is 0.12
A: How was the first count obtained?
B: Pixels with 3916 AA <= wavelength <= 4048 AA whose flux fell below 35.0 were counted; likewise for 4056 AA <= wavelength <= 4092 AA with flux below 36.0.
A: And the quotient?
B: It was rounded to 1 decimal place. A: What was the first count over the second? 2.0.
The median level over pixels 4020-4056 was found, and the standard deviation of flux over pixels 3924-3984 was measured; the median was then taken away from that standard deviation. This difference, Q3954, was -33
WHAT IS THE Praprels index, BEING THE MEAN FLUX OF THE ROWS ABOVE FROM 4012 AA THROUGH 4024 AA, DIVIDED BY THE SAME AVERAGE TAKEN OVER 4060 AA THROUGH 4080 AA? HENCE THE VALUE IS 1.02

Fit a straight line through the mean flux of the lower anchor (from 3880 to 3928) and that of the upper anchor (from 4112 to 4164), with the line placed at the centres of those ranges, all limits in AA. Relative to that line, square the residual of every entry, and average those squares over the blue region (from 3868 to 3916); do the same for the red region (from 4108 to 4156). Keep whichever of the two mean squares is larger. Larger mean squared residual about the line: 17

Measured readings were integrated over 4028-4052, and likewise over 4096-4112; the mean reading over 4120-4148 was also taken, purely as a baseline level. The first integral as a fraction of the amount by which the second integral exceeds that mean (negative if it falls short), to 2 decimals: 1.78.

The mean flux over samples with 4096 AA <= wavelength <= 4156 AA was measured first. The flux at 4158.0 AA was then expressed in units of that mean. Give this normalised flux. 1.03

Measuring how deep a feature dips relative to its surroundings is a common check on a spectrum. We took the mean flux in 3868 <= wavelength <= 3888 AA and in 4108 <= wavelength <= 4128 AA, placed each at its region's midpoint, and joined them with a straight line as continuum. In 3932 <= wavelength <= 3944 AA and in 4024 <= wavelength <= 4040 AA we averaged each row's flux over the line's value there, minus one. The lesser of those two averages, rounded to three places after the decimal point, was -0.071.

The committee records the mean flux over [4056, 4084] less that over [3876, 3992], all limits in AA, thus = 1.7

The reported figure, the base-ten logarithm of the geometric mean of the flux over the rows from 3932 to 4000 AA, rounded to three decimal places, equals 1.536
